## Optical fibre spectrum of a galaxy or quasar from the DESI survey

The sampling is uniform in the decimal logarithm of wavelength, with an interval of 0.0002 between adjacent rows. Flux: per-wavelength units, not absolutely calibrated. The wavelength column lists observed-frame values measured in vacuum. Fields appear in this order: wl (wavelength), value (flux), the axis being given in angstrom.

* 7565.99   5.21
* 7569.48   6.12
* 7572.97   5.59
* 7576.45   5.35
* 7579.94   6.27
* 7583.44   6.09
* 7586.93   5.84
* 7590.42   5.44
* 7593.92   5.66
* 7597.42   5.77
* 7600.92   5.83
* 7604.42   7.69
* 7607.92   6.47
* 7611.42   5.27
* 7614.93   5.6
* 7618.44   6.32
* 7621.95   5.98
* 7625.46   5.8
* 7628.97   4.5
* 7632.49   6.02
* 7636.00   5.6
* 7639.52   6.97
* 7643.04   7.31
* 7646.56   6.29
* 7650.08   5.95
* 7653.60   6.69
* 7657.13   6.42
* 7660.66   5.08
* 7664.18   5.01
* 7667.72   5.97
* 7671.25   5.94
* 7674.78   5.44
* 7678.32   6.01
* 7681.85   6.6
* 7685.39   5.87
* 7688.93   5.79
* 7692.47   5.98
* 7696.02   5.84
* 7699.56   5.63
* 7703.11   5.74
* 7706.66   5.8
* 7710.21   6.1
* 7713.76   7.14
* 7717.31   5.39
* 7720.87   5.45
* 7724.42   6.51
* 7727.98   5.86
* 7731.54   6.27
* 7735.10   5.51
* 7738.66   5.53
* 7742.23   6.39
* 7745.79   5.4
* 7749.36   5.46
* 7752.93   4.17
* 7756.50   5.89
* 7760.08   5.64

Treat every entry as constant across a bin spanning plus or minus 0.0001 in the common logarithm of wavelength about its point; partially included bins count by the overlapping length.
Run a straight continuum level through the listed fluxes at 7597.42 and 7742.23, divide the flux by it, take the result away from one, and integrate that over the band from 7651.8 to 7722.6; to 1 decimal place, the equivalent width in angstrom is 3.0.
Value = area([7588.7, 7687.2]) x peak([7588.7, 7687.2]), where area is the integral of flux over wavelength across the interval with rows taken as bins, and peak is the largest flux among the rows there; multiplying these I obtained 4531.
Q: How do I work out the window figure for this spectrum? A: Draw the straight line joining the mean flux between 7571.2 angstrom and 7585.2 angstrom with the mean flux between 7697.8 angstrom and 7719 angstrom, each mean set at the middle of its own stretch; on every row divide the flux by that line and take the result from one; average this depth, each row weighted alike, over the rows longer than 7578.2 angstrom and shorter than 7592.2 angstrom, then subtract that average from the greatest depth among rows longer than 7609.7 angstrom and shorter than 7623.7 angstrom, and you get 0.11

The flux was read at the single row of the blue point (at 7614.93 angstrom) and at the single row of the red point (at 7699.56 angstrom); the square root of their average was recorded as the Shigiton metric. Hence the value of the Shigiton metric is 2.37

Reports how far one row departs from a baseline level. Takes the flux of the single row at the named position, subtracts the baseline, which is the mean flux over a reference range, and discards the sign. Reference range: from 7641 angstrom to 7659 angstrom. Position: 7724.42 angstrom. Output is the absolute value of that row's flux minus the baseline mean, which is 0.0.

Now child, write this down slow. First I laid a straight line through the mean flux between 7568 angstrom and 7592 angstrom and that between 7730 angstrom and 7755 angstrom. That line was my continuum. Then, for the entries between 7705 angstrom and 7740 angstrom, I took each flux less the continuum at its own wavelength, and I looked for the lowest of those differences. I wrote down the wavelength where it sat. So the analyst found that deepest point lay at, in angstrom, 7717.31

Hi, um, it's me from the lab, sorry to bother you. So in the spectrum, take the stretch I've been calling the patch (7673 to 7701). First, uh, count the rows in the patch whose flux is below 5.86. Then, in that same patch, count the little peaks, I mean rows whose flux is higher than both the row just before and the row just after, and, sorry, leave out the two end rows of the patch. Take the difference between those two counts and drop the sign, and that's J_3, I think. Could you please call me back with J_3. 2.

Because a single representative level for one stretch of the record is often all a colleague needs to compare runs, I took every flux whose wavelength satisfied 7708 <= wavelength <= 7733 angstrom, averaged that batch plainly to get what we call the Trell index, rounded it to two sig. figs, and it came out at 6.1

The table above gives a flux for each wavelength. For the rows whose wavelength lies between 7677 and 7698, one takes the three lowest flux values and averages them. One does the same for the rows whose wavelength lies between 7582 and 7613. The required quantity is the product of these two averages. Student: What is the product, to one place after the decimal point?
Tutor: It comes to 31.8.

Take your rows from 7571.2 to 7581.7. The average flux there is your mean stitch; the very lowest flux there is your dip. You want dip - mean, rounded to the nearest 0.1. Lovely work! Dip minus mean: -0.4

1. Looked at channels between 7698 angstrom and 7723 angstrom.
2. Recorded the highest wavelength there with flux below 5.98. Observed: 7720.87 angstrom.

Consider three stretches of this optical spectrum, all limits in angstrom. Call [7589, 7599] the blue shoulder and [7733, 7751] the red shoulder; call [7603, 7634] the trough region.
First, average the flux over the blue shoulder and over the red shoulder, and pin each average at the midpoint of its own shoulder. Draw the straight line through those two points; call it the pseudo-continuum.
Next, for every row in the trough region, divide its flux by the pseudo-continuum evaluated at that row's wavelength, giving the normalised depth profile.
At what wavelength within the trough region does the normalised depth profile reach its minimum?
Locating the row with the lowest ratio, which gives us 7628.97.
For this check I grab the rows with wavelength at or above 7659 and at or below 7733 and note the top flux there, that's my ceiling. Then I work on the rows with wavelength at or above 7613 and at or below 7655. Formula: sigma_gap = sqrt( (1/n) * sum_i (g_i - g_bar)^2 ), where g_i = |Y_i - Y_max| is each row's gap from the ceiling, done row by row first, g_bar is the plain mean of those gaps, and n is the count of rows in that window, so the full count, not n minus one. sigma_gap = 0.65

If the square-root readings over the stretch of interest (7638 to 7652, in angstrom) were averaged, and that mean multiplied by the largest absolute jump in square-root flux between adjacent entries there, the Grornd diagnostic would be 0.50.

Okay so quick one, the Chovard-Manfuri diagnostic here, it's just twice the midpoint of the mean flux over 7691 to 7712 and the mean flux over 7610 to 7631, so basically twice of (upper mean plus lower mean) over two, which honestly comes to 11.4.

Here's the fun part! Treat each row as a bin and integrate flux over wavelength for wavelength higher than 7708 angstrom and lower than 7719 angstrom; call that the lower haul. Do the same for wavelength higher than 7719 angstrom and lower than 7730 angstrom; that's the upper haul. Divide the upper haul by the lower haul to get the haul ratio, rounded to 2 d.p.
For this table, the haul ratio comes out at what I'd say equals 0.96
